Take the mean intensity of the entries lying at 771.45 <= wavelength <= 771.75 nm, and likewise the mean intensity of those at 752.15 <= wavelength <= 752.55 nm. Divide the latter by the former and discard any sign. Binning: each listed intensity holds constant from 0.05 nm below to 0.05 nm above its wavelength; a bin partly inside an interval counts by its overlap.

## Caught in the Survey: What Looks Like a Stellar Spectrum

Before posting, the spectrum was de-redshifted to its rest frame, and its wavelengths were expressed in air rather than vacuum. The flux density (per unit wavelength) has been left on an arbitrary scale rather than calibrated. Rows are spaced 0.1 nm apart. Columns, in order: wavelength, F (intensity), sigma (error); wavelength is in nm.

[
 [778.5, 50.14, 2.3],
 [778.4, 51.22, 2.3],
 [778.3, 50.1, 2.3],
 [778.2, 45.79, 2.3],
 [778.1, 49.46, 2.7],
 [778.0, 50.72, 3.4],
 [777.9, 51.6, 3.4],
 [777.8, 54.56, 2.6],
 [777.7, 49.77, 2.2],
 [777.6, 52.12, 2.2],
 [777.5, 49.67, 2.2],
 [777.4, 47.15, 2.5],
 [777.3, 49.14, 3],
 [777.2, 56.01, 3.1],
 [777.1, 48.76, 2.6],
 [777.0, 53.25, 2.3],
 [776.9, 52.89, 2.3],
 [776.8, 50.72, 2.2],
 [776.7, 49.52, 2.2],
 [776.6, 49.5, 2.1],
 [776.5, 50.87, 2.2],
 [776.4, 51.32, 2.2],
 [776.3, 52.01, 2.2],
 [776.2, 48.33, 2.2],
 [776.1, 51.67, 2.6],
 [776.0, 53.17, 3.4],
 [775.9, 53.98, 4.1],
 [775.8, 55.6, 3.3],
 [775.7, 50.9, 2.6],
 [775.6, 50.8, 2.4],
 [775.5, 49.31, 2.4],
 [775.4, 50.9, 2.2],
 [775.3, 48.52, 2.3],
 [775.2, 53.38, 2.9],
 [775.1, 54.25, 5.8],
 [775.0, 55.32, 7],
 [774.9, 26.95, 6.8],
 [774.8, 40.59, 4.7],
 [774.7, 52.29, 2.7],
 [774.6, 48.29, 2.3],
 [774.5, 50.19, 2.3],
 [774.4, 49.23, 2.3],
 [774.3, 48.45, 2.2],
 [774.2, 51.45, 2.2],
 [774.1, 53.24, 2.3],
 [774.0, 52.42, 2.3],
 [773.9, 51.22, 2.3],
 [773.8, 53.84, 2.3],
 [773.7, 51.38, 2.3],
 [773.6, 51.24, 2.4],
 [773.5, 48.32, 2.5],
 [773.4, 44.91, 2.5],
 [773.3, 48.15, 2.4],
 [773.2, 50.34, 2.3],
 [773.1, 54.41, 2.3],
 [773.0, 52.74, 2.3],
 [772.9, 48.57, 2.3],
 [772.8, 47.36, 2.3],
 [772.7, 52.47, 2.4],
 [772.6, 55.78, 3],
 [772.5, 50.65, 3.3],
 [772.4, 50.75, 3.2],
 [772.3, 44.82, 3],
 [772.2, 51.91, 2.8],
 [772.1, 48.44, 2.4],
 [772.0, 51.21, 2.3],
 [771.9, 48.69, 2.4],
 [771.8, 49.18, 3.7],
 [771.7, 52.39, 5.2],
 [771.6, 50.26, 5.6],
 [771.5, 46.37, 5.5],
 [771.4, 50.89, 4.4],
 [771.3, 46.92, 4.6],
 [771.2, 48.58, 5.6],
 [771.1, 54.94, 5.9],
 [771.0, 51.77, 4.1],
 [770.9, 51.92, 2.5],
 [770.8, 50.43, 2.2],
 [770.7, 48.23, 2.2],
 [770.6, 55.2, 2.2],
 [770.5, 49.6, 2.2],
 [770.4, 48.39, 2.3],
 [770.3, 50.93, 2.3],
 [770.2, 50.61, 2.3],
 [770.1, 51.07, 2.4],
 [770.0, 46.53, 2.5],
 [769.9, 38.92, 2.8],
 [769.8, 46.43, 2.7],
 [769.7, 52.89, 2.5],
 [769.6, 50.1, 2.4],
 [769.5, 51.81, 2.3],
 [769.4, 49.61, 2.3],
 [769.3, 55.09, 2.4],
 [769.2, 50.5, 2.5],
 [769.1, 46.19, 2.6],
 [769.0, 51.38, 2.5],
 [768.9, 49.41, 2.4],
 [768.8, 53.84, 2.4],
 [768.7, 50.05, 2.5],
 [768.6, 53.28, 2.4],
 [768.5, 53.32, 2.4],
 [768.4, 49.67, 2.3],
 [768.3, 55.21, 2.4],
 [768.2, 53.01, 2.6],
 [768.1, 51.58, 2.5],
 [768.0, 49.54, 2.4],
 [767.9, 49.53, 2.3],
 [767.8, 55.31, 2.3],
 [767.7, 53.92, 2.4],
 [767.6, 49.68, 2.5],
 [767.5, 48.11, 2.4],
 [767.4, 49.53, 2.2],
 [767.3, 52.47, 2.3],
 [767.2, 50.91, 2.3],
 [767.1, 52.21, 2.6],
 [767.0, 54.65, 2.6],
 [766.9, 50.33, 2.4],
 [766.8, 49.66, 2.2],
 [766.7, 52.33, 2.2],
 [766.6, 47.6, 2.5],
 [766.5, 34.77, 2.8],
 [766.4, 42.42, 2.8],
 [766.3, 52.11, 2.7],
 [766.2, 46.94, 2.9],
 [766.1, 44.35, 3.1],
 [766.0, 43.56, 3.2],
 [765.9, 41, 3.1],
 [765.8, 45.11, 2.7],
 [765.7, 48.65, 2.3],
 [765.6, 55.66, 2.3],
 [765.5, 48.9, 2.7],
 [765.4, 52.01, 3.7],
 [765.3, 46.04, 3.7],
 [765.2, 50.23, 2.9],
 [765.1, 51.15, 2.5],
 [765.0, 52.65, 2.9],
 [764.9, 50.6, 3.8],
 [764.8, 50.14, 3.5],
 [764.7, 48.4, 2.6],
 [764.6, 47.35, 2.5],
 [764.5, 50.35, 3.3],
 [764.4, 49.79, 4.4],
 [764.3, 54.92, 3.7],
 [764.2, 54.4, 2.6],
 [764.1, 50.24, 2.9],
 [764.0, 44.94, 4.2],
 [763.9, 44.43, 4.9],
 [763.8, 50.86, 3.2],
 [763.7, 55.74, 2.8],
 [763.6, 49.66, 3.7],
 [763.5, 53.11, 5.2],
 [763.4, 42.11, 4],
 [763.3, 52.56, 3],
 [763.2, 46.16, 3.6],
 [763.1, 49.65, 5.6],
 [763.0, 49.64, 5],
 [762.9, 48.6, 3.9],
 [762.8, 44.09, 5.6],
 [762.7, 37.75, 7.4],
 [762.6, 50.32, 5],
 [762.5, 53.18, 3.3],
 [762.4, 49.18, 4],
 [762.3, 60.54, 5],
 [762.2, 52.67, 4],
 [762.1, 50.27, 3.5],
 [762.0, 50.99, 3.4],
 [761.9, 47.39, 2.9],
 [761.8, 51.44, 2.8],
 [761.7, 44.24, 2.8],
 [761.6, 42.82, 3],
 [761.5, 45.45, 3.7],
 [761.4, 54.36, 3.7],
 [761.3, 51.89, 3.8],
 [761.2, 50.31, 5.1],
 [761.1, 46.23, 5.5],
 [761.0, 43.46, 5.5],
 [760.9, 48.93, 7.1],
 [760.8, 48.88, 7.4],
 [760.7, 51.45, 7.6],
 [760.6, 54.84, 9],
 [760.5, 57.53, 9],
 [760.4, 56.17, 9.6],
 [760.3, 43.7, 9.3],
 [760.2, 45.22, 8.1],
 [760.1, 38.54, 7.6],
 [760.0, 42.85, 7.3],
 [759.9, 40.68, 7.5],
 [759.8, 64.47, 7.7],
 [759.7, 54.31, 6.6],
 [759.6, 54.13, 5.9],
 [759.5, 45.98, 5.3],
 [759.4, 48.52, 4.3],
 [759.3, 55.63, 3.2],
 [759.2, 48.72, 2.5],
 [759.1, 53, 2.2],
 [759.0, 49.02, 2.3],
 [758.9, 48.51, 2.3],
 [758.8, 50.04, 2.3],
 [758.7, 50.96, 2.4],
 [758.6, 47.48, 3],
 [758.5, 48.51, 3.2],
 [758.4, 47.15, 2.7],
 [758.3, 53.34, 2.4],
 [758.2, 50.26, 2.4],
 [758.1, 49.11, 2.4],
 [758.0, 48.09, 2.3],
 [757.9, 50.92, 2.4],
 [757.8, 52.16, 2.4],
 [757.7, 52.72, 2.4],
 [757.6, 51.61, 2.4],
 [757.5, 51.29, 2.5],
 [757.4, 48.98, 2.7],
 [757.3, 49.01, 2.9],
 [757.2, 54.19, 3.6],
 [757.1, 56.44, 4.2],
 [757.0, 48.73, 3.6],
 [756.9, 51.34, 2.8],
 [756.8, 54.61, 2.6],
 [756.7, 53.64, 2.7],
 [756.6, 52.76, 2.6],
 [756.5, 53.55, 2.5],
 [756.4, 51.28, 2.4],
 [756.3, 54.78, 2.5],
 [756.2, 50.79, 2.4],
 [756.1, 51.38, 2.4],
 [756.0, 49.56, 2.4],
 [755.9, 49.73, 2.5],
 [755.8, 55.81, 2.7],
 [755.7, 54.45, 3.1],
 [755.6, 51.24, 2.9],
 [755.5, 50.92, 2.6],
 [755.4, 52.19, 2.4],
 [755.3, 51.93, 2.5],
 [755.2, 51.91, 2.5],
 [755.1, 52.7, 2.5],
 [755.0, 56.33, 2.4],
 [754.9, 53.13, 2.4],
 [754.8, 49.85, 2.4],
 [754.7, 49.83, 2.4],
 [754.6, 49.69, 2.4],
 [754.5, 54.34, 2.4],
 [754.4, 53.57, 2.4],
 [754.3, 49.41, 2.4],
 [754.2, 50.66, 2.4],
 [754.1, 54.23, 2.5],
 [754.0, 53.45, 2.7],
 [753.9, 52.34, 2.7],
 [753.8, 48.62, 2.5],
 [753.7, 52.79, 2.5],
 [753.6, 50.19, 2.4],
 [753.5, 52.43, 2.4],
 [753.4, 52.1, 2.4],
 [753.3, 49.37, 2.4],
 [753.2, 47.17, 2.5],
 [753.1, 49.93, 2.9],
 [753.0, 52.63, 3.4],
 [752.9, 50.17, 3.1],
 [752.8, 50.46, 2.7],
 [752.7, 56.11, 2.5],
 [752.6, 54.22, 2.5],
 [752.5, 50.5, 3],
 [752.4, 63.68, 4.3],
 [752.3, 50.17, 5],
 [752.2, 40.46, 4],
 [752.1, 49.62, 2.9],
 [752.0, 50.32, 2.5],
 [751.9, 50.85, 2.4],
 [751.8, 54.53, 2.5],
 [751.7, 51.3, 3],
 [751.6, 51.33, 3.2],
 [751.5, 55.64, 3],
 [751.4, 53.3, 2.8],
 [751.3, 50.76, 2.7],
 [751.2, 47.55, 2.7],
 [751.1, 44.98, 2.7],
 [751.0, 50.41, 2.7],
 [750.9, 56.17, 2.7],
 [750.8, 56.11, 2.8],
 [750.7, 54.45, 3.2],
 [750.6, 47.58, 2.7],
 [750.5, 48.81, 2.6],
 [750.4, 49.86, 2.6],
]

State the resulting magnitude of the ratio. 1.03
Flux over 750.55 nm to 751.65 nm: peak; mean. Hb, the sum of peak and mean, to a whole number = 108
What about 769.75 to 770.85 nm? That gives 104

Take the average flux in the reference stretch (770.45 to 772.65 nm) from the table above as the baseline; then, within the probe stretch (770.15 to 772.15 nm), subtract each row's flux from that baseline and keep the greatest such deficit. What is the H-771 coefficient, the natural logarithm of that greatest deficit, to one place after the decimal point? 1.4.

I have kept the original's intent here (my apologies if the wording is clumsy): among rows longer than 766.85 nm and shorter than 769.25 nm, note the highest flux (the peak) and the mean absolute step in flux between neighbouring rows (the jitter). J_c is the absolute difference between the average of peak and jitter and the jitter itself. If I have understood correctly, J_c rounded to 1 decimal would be 26.2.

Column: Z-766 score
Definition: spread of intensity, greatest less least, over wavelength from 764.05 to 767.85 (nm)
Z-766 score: 21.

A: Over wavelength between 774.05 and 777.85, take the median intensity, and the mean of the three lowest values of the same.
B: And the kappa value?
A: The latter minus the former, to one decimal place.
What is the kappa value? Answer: -12.7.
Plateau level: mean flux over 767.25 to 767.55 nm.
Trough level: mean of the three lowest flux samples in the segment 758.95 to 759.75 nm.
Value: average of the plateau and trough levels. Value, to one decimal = 48.9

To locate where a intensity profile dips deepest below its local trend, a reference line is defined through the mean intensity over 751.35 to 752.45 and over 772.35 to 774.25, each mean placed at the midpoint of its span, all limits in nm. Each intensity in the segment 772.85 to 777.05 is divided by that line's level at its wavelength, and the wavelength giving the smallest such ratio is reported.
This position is 774.9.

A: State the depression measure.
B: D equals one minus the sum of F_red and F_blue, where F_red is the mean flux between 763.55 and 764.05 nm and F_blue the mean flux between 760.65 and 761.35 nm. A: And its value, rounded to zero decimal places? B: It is -97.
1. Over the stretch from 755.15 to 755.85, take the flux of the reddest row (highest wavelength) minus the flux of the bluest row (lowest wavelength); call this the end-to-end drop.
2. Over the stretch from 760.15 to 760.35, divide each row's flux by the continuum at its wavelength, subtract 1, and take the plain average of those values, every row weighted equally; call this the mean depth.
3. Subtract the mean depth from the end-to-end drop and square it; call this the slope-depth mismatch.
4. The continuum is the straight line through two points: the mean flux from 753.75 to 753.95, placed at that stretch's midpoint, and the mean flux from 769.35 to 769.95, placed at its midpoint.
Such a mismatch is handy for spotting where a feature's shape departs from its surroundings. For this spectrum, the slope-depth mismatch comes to 16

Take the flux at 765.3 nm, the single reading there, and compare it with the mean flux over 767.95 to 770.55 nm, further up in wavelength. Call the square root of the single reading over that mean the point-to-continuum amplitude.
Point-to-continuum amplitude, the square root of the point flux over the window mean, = 0.96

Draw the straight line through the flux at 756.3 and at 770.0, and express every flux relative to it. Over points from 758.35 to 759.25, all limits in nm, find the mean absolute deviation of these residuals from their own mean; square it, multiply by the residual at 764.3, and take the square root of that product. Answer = 3.1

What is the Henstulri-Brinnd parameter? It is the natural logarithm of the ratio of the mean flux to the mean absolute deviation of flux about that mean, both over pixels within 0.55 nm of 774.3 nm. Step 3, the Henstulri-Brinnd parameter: 3.0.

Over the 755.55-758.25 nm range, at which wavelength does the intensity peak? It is 757.1 nm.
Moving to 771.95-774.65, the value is 772.6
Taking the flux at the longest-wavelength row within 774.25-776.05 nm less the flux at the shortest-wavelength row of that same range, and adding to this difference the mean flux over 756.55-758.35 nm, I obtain 56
